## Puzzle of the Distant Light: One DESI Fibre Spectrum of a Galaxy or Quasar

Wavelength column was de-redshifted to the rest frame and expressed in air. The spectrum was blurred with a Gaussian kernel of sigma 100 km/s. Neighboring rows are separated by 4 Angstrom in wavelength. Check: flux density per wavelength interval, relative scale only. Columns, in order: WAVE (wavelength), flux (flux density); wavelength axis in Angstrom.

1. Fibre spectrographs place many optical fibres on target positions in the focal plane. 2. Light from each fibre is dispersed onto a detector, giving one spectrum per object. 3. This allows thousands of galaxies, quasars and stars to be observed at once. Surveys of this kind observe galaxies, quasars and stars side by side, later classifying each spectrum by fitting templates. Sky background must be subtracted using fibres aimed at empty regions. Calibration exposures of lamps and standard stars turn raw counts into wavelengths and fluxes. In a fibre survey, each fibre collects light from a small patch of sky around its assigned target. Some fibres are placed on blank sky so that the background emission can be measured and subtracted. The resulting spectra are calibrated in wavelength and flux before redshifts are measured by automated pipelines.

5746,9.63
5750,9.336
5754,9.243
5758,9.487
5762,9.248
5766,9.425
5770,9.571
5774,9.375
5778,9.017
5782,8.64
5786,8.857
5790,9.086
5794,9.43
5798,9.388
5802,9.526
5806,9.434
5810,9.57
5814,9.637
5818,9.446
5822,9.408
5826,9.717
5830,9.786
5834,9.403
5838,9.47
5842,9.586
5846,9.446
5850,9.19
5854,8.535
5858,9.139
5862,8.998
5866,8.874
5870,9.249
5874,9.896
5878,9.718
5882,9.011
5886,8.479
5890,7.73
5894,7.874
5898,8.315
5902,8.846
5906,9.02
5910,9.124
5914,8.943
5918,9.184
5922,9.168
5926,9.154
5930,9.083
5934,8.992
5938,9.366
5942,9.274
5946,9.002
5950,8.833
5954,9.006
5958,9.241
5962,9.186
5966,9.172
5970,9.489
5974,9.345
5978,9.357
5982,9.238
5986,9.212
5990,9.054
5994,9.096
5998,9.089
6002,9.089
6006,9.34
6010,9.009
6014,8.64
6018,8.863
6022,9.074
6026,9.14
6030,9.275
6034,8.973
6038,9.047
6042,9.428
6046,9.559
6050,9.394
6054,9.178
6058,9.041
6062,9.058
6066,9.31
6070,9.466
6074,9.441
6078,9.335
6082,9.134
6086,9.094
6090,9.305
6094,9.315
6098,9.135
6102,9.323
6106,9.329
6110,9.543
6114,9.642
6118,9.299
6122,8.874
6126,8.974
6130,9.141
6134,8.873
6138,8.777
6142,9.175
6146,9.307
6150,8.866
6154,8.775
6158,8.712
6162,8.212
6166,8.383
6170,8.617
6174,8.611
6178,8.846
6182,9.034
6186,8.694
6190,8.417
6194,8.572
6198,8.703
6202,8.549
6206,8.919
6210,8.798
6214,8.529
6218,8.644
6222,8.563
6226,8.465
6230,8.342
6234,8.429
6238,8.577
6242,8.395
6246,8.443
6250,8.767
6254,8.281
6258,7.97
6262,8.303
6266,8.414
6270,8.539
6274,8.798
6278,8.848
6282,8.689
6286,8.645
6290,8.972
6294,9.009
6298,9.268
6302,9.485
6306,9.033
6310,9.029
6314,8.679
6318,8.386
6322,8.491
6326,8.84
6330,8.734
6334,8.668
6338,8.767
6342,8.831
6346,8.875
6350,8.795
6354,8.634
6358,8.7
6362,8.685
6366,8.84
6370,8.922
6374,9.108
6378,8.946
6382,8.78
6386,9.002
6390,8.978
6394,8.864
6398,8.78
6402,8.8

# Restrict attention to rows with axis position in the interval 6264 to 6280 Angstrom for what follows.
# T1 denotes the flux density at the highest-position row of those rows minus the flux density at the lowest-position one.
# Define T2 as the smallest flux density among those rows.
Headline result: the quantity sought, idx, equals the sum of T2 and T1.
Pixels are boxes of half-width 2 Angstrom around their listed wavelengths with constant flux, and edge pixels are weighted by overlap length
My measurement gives 8.8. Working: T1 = 0.4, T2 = 8.414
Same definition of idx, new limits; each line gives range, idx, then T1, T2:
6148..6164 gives 7.6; -0.7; 8.212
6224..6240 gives 8.5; 0.1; 8.342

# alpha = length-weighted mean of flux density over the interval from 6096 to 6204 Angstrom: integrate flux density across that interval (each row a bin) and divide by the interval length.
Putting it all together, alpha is 8.9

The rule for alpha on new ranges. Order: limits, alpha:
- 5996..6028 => 9.0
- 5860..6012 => 9.1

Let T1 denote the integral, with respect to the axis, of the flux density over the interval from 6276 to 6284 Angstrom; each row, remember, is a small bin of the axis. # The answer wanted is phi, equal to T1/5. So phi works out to 14.0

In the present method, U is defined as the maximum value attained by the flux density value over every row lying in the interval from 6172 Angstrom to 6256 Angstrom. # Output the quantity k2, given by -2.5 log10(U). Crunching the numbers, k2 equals -2.39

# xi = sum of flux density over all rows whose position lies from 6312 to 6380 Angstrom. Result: 149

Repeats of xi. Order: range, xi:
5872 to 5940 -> 152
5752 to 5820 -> 158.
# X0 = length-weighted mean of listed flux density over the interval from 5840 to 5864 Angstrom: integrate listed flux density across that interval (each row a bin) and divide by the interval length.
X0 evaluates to 9.1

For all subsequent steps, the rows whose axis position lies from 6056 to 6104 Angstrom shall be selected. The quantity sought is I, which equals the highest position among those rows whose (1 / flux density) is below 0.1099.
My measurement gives 6102 Angstrom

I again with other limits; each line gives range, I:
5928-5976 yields 5974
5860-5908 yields 5878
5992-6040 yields 6030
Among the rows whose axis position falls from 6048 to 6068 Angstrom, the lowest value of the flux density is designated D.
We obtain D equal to 9.041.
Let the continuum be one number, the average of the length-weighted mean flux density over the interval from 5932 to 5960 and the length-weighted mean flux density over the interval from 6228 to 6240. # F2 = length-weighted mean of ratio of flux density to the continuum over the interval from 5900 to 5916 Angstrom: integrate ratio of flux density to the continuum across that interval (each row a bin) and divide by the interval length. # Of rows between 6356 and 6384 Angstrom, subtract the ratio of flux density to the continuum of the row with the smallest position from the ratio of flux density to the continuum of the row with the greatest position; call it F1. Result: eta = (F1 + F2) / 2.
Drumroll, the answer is 0.516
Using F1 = 0.009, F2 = 1.02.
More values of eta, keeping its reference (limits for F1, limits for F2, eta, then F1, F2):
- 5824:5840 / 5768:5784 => 0.507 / -0.028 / 1.04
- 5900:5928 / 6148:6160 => 0.518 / 0.035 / 1.00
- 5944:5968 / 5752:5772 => 0.545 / 0.019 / 1.07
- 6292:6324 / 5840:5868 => 0.490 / -0.059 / 1.04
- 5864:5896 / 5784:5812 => 0.474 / -0.114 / 1.06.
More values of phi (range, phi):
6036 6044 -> 14.8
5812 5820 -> 15.3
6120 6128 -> 14.3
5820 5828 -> 15.3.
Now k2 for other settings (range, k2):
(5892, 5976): -2.44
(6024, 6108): -2.45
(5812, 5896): -2.49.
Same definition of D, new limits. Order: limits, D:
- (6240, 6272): 7.97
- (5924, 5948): 8.992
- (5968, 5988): 9.212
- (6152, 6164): 8.212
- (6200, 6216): 8.529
